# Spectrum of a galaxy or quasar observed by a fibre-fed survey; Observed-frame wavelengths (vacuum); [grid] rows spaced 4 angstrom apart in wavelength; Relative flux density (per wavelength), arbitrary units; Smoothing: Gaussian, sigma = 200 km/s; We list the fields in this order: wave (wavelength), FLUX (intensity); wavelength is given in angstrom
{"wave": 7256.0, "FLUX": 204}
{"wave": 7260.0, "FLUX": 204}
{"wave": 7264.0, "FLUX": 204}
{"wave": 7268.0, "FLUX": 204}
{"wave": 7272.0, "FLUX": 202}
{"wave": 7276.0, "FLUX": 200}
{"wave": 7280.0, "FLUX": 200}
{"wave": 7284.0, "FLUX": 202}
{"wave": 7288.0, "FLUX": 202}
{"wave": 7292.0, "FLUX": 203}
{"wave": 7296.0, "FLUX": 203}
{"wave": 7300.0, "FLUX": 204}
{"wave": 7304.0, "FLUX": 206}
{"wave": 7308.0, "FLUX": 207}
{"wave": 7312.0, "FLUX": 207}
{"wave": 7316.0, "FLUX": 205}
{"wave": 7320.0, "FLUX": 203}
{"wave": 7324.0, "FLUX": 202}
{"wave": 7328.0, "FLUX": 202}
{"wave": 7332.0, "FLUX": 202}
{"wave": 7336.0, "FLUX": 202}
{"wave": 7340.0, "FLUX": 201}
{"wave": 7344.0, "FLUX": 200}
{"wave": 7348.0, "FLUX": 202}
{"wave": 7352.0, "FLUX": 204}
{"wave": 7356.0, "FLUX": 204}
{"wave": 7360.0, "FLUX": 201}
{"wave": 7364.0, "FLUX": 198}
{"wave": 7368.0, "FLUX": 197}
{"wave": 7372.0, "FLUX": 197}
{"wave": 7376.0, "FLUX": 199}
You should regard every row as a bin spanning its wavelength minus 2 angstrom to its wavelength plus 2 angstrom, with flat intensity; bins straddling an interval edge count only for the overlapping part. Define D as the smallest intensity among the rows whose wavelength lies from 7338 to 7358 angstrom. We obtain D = 200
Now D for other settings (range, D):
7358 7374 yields 197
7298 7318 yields 204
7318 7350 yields 200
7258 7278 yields 200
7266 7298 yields 200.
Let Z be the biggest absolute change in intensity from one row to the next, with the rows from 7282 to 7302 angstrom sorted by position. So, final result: 1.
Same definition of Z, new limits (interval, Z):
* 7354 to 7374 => 3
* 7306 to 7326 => 2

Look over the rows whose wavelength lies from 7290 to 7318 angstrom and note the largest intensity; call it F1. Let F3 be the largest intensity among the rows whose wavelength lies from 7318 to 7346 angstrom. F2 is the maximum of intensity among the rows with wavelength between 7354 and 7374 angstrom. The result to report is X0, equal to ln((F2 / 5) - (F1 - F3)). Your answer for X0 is 3.61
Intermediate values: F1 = 207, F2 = 204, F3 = 203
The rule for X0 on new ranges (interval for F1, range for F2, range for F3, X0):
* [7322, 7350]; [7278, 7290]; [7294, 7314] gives 3.82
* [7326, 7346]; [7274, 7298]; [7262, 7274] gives 3.75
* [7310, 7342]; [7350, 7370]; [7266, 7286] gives 3.63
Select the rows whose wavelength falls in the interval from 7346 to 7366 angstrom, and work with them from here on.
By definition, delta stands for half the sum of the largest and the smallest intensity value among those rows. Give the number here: 201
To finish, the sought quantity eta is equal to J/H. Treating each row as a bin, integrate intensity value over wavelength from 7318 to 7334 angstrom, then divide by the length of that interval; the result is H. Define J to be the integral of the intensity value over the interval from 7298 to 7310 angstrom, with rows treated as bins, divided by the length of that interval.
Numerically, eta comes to 1.02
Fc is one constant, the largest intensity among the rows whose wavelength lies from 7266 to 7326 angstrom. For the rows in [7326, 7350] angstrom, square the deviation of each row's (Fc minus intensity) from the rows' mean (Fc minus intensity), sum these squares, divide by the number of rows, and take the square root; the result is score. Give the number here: 0.76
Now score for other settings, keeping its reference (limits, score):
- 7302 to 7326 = 1.91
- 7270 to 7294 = 1.12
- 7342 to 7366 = 2.14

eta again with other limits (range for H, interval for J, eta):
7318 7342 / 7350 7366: 1.00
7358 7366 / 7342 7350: 1.01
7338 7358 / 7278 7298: 1.00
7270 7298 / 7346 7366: 1.00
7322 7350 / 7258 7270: 1.01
